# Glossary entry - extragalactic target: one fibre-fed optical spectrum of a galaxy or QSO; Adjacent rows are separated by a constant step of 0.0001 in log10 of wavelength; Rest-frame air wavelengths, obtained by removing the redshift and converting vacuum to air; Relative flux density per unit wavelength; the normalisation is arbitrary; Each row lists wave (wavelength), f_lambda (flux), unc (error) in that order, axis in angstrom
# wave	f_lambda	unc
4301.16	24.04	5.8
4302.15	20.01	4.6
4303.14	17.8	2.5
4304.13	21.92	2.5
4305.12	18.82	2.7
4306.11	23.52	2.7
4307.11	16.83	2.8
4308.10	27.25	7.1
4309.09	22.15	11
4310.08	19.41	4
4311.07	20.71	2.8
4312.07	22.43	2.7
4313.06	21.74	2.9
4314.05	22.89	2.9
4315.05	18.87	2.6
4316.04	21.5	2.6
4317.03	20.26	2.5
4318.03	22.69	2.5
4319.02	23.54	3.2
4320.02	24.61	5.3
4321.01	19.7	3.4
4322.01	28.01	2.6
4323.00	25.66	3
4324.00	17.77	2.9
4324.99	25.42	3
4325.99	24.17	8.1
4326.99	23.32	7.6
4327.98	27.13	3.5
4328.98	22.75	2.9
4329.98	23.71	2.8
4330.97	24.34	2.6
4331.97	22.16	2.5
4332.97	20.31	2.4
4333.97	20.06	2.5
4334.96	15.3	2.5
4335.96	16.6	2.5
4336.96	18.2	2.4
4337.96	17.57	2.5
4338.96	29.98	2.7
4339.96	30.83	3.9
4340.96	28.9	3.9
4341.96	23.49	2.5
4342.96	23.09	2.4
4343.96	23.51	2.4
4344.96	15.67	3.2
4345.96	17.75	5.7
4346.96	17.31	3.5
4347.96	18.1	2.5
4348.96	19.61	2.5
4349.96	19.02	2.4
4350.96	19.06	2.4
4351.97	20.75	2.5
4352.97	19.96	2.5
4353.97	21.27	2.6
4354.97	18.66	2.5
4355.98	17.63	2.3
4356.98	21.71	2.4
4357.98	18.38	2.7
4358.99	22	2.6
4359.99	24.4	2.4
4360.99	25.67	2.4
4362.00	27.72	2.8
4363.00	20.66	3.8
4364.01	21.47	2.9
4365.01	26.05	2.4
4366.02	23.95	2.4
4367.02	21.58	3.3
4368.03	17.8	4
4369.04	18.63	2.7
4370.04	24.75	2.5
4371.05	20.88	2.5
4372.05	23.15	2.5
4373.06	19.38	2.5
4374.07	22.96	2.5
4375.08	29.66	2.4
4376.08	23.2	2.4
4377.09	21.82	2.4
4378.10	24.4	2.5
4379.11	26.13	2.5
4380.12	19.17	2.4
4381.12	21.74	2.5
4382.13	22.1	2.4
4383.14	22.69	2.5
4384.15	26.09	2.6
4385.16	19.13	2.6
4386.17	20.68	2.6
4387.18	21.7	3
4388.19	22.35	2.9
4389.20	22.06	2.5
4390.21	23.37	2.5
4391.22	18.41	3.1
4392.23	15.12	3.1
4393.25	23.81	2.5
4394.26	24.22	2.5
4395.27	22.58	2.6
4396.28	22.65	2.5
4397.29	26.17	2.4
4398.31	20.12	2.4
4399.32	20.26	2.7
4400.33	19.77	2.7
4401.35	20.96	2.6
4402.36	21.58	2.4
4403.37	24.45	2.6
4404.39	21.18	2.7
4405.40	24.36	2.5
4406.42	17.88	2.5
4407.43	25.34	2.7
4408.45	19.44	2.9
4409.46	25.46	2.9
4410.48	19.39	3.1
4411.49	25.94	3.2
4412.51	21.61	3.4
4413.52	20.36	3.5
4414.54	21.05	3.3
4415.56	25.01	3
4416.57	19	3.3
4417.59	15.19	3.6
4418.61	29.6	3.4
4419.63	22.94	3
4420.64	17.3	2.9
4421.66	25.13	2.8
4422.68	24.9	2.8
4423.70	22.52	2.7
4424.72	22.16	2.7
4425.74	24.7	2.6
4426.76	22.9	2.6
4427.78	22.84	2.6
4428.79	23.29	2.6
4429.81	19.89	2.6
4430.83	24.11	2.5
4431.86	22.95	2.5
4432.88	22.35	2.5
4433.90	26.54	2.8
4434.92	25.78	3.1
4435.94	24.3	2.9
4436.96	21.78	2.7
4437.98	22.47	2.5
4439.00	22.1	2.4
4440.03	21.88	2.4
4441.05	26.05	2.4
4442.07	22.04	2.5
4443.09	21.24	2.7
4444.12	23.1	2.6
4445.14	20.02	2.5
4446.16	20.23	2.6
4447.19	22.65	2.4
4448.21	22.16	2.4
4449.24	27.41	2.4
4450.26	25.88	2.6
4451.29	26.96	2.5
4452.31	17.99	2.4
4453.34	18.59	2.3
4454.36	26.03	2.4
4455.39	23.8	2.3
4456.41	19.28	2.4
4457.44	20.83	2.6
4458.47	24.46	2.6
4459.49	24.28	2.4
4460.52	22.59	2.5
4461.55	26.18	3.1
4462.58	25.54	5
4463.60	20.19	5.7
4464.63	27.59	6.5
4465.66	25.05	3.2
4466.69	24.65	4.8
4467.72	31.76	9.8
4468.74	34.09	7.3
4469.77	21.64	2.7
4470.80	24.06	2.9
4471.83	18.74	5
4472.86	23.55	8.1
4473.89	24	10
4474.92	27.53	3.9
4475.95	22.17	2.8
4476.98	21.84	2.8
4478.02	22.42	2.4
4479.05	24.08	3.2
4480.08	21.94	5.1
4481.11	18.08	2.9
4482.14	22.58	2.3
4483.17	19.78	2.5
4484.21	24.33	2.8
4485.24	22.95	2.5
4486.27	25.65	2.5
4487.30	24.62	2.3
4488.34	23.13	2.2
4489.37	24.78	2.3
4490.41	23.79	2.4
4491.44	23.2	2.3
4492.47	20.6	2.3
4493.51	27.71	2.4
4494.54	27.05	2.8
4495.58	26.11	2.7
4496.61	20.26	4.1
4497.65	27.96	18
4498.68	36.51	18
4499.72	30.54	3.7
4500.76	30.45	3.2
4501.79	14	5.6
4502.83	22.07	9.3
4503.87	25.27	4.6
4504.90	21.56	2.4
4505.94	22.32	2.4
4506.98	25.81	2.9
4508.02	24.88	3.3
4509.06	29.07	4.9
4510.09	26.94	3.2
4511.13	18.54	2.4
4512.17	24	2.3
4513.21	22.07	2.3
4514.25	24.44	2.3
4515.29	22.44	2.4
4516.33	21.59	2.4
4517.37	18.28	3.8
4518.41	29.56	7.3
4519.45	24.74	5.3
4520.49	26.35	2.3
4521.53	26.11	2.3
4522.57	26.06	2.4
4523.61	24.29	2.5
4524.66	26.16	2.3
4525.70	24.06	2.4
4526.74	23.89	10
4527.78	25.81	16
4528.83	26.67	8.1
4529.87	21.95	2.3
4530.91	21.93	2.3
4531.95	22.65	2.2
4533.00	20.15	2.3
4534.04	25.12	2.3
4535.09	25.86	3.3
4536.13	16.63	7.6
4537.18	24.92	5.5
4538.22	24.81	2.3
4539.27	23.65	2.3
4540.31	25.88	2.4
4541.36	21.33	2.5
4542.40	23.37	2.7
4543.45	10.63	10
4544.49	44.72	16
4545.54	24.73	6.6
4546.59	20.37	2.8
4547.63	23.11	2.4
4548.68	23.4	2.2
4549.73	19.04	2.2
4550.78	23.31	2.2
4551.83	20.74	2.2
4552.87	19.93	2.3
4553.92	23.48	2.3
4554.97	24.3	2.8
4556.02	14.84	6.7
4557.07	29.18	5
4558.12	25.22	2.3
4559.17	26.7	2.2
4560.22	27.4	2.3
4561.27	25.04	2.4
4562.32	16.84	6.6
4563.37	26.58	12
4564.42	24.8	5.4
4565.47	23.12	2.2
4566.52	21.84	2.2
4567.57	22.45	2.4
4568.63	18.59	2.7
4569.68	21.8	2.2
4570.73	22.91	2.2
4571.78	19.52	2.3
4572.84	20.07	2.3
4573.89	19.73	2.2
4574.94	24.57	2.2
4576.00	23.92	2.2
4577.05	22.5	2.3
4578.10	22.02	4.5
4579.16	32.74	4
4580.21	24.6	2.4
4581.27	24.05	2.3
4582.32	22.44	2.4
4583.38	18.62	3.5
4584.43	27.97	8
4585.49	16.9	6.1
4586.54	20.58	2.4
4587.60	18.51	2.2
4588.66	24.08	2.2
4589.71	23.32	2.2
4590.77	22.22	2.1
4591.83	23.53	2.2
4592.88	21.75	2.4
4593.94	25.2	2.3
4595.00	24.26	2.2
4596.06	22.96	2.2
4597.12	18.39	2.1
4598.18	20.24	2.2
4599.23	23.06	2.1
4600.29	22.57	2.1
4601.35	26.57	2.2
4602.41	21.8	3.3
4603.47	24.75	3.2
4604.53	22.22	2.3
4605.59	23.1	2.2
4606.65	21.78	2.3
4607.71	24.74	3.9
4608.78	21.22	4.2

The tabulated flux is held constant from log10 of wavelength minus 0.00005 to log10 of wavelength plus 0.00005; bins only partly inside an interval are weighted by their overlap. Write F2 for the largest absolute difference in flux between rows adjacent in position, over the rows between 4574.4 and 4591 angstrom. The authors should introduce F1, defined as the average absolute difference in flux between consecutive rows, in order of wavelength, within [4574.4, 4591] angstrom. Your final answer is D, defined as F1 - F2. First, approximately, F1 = 4.07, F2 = 11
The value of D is -7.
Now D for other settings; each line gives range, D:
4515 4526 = -8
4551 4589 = -10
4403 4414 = -2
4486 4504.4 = -12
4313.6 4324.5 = -5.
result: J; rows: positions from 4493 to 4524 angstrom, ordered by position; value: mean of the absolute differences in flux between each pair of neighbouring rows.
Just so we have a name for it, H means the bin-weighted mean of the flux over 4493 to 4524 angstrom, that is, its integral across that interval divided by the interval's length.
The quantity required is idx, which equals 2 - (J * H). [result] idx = -98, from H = 24.9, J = 4.0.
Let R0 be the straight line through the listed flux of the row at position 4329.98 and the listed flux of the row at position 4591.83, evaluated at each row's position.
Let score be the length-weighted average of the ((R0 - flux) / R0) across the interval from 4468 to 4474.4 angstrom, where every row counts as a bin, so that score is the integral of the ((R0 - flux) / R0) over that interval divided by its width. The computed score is -0.043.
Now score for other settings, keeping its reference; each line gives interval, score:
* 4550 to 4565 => 0.007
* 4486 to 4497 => -0.029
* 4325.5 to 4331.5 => -0.022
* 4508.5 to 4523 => -0.030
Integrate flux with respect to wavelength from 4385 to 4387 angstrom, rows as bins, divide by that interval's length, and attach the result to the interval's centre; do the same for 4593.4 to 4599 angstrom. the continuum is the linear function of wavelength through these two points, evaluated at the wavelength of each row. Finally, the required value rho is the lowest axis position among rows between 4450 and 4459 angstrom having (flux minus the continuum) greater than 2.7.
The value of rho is 4450.26 angstrom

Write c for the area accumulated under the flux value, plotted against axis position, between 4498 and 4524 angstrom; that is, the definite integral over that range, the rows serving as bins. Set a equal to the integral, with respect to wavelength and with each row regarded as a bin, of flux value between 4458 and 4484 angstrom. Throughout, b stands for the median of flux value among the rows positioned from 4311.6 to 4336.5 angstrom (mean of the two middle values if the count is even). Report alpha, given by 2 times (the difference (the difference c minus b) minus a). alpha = -4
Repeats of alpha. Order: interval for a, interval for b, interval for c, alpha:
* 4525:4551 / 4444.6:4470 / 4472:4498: -50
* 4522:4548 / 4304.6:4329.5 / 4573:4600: -66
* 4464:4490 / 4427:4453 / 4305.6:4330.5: -166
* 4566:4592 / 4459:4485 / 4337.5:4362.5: -126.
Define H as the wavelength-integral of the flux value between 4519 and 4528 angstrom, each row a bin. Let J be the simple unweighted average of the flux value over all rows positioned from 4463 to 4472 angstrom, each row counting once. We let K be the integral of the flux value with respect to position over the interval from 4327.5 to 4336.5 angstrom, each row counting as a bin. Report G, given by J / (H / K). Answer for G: 21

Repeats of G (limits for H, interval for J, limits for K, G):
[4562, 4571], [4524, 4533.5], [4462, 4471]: 28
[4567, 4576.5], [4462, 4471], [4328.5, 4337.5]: 23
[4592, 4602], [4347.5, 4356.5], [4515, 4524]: 19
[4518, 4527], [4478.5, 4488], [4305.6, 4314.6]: 19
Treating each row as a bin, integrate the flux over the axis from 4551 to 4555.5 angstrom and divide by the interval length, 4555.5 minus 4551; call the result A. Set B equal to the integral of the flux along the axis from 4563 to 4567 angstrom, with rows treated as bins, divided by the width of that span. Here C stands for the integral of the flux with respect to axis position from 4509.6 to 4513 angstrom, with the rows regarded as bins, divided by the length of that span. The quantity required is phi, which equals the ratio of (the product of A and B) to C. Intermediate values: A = 22.2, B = 24.0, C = 23.0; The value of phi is 23.2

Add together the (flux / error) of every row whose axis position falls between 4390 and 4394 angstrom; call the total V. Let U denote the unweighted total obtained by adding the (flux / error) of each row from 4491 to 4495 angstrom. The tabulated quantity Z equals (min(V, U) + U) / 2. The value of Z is 35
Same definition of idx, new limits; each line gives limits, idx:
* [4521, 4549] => -113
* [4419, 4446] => -48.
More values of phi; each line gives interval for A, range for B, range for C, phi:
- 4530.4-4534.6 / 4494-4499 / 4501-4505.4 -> 28.7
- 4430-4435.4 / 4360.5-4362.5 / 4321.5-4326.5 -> 26.5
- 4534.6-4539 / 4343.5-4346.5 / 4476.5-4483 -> 20.1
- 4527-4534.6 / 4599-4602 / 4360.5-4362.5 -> 21.2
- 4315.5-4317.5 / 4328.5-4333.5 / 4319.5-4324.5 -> 20.4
